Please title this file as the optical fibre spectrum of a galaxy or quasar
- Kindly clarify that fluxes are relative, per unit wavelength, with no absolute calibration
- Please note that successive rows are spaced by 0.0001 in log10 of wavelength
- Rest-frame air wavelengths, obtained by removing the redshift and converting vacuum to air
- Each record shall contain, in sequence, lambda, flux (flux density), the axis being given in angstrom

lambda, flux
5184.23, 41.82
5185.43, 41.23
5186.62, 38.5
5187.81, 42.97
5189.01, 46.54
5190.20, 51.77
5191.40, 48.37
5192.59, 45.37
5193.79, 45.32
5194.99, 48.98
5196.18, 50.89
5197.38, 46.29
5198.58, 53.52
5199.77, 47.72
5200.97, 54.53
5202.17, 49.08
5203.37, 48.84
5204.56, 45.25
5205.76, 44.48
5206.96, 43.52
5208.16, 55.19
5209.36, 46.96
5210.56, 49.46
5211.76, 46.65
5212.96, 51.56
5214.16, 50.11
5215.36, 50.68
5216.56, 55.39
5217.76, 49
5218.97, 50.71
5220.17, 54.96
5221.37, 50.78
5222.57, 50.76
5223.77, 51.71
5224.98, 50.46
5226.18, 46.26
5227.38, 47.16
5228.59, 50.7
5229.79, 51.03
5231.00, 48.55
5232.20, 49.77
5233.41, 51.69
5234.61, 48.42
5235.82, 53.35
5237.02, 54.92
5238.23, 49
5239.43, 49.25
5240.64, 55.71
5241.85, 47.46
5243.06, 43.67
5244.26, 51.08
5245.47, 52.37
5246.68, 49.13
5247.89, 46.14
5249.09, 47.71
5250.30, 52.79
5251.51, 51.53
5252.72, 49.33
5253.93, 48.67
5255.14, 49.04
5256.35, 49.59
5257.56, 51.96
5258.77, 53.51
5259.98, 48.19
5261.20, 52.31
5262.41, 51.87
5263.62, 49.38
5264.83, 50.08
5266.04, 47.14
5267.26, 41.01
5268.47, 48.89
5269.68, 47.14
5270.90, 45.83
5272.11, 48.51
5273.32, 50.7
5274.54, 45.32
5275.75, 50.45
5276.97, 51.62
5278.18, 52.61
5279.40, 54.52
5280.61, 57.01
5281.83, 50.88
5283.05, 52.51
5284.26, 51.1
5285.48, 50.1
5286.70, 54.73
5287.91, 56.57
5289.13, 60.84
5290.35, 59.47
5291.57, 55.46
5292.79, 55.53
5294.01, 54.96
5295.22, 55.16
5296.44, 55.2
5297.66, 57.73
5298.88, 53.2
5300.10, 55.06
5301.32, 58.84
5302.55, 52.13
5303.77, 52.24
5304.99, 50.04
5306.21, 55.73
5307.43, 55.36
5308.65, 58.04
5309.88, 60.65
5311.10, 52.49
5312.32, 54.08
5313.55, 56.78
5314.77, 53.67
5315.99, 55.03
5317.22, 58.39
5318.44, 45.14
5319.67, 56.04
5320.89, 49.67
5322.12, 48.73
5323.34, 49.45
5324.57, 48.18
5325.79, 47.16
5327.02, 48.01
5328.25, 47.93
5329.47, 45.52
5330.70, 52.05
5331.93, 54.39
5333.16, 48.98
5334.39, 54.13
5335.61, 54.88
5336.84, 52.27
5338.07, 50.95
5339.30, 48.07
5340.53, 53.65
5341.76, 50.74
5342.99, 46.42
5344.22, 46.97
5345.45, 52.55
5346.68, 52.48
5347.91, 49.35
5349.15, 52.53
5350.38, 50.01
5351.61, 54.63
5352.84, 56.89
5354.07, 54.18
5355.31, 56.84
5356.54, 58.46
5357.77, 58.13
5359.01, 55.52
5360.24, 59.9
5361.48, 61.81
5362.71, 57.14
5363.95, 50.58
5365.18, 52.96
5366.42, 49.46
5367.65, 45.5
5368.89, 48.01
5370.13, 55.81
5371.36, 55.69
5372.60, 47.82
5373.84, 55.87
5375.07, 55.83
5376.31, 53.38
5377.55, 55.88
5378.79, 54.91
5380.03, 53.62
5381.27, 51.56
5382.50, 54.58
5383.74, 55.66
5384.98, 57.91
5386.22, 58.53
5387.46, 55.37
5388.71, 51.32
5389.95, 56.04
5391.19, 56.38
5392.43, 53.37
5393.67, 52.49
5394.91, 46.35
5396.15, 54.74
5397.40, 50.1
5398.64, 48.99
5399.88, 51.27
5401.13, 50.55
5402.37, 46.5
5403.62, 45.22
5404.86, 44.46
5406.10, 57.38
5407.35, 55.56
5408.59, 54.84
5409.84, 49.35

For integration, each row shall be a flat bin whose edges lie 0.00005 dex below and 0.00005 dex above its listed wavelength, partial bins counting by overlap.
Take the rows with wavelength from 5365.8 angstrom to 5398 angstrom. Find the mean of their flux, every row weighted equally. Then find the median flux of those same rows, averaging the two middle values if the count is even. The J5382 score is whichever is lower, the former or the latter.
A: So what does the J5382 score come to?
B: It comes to 53.3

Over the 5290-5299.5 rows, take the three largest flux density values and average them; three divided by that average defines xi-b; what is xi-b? 0.0521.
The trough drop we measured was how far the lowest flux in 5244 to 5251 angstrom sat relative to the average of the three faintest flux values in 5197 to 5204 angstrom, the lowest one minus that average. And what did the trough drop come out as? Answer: -1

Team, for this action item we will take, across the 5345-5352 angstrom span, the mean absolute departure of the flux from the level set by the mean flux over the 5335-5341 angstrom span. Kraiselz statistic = 1.48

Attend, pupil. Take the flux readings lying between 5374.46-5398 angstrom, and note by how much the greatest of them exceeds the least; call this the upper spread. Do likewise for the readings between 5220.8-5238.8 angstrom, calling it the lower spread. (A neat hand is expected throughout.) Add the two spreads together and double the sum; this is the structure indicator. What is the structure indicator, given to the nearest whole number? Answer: 42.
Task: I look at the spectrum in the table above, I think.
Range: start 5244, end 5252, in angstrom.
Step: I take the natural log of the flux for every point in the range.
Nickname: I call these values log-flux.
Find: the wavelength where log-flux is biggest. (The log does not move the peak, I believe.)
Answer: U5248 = 5250.30 angstrom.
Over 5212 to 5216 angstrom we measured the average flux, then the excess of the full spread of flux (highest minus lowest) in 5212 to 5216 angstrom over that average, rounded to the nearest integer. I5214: -49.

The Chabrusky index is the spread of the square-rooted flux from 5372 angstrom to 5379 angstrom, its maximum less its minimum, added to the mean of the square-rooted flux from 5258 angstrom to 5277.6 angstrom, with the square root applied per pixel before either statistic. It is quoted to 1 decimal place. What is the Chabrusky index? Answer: 7.5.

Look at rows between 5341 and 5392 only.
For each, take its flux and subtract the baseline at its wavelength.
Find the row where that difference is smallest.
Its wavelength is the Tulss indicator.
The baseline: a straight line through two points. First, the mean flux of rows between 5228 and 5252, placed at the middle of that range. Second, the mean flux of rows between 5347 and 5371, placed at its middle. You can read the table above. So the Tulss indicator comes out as 5367.65 angstrom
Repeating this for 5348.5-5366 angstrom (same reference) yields 5350.38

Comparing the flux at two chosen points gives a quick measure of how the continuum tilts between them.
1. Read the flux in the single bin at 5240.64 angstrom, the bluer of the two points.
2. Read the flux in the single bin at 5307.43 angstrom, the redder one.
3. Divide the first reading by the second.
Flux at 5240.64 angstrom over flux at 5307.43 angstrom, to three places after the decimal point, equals 1.006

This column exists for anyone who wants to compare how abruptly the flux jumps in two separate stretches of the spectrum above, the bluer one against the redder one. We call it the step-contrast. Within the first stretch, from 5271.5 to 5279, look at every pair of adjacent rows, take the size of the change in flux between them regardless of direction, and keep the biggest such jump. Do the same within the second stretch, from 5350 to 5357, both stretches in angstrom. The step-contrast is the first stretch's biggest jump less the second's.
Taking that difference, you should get 0.8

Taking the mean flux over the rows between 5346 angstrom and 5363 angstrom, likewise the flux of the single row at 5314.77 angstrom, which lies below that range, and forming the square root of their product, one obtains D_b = 54.6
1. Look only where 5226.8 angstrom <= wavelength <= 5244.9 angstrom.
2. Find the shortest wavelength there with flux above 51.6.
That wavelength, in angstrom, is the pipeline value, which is 5233.41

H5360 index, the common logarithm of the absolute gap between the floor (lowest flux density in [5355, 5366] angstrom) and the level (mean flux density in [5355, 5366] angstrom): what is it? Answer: 0.79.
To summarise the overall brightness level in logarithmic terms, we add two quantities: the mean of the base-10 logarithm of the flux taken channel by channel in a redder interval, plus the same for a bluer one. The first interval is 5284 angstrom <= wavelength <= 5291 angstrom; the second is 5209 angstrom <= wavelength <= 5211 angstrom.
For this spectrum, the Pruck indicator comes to 3.43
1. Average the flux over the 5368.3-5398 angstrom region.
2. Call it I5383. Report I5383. 53.8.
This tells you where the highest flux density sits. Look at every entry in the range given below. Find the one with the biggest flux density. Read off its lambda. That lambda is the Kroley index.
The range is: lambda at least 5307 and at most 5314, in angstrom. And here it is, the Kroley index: 5309.88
